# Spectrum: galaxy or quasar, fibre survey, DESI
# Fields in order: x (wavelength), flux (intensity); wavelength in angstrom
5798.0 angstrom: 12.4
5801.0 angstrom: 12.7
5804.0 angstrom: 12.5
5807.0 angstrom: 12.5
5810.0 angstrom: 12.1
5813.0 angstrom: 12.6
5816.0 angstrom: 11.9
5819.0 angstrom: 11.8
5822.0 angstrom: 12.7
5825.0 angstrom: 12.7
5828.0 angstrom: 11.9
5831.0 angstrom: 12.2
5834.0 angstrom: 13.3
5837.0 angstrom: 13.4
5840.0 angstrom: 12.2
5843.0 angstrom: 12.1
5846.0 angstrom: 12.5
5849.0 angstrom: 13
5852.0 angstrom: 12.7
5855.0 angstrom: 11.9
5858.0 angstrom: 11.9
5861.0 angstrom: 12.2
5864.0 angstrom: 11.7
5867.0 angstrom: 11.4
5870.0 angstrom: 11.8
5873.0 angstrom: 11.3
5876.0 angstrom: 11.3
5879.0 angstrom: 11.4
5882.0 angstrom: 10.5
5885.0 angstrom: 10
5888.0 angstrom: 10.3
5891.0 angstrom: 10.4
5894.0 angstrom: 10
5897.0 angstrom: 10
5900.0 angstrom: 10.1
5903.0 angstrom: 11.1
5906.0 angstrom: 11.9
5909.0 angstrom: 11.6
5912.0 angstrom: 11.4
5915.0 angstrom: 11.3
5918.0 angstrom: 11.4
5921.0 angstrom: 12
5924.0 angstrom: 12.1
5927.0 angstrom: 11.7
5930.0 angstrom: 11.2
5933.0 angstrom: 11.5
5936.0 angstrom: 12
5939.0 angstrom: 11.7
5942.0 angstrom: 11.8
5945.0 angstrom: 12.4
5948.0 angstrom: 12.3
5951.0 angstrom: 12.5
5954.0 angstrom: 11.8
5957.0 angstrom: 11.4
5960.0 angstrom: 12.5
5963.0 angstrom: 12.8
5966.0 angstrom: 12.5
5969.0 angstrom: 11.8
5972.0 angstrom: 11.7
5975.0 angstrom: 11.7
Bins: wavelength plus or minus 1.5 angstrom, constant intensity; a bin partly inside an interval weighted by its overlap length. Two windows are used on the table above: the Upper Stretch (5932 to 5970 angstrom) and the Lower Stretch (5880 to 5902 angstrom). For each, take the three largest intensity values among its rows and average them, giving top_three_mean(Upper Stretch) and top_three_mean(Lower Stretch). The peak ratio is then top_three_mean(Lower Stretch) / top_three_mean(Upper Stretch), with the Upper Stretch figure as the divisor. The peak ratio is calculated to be 0.83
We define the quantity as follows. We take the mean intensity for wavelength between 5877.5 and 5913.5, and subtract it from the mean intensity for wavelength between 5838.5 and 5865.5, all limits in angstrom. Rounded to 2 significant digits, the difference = 1.5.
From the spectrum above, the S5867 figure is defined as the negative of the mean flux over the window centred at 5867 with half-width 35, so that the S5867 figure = -11.5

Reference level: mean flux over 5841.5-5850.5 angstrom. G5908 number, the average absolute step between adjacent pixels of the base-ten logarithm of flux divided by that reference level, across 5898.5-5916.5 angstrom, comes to 0.019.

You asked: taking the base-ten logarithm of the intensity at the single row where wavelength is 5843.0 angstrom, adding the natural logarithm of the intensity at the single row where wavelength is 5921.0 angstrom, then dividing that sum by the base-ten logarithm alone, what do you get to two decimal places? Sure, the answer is 3.29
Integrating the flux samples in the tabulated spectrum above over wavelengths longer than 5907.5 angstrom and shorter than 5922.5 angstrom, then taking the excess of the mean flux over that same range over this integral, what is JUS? -162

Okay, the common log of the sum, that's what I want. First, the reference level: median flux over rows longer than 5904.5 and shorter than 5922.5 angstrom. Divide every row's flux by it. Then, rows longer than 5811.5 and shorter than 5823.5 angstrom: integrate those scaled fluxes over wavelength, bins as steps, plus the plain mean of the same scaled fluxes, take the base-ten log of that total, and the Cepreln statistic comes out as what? 1.14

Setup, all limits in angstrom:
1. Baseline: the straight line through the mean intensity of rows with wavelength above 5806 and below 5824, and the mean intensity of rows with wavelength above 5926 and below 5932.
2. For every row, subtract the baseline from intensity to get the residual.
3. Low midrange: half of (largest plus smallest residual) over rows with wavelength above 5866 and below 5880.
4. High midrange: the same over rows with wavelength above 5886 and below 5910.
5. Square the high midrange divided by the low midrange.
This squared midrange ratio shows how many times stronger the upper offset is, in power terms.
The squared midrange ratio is 5.2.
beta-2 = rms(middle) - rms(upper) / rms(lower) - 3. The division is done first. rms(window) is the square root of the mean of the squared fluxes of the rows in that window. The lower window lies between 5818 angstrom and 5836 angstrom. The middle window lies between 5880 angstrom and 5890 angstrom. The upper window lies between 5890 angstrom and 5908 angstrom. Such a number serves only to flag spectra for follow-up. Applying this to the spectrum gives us 6.42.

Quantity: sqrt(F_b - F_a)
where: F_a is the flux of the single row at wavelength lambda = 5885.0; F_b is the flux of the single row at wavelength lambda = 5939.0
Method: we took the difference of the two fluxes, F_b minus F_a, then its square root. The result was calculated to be 1.3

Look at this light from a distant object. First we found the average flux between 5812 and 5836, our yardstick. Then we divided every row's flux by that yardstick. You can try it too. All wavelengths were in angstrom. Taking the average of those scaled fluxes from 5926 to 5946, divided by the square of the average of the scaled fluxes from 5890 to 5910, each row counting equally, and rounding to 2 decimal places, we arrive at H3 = 1.27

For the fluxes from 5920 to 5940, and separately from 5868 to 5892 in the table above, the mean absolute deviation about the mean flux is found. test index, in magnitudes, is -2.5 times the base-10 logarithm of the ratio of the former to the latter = 0.9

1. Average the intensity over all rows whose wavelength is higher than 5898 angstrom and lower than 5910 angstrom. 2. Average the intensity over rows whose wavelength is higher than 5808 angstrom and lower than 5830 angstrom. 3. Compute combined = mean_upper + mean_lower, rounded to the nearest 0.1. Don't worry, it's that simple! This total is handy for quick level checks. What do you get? 23.4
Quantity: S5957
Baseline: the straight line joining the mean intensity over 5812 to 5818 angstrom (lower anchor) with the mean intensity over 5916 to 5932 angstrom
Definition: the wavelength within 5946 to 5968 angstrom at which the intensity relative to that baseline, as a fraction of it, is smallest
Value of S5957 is 5957.0 angstrom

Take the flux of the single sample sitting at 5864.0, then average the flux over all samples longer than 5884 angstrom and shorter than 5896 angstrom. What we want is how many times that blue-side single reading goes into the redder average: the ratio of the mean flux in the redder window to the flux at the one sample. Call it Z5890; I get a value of 0.87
